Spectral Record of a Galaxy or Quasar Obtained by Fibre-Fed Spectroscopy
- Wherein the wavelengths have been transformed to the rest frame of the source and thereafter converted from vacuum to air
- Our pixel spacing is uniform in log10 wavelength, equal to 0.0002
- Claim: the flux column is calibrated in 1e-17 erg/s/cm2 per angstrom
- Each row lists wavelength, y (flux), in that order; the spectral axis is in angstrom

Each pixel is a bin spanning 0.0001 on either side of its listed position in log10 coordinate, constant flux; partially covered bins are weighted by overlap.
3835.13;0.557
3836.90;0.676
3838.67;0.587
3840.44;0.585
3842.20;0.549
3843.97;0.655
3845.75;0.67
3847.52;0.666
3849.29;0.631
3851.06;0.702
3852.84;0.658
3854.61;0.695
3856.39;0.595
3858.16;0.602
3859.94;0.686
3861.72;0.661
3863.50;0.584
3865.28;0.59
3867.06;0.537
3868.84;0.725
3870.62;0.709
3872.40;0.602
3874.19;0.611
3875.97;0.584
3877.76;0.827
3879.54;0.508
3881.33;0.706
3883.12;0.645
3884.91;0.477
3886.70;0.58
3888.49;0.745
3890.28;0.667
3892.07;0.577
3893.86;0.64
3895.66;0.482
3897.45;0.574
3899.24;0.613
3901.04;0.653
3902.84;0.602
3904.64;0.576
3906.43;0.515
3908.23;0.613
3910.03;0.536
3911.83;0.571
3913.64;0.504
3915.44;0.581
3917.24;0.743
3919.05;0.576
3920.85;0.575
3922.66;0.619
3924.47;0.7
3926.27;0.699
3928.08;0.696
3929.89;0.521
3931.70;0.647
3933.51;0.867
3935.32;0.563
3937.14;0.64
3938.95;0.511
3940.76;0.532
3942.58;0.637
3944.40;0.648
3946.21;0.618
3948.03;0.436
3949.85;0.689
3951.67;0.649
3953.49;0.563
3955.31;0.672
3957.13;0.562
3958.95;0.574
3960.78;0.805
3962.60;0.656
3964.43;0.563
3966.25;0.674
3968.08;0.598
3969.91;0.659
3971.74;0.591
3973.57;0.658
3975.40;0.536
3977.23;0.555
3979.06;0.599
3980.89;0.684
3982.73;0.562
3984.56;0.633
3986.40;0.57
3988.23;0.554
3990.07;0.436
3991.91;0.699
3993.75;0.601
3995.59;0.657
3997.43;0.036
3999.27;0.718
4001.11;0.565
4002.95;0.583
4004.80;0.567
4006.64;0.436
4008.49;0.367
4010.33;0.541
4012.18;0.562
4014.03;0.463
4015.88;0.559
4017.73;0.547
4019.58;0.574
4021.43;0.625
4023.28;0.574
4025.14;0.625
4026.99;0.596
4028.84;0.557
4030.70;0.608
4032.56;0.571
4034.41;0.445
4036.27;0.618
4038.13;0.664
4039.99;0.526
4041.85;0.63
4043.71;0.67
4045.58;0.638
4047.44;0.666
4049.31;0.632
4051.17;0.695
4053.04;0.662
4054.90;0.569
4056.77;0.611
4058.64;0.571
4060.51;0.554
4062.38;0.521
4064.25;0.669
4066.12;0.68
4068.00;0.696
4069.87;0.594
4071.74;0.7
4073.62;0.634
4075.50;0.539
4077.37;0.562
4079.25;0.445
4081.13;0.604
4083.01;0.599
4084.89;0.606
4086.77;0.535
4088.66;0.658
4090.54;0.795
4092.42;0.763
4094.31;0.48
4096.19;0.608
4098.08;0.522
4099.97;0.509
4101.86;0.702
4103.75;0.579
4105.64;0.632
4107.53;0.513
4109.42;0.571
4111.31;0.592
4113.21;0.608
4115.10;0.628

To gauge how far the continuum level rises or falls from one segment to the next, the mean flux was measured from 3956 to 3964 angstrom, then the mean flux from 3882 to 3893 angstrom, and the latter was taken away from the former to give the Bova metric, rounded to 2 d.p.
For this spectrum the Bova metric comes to 0.03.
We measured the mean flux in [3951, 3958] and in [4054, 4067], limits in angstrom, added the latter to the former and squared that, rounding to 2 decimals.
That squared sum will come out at 1.46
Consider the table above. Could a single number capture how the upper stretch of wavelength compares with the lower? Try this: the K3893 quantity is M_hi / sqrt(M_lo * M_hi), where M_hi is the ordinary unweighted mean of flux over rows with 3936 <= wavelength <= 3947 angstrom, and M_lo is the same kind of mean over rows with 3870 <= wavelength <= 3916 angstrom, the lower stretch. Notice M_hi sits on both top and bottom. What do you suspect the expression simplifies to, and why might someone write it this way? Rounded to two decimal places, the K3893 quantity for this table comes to 0.99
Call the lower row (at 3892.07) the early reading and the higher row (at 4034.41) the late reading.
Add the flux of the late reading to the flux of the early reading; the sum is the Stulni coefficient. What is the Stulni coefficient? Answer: 1.02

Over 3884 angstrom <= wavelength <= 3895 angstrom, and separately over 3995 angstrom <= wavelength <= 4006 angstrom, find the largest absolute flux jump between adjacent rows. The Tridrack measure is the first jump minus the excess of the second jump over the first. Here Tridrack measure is -0.35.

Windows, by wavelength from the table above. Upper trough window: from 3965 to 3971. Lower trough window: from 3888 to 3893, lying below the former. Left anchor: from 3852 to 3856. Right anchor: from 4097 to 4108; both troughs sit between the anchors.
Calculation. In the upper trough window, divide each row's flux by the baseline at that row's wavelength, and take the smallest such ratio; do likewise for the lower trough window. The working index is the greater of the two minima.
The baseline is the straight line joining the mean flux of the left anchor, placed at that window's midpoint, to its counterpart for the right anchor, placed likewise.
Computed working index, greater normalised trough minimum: 0.95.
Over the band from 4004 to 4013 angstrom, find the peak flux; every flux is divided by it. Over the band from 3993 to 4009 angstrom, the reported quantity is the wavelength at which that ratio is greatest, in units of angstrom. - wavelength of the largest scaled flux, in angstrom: 3999.27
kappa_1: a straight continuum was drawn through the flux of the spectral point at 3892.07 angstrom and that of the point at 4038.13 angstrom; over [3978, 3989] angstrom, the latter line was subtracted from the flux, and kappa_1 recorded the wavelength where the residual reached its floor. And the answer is 3988.23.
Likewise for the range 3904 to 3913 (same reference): 3906.43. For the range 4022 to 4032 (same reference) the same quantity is 4028.84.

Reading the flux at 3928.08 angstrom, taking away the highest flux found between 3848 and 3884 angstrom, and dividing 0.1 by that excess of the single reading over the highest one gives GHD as -0.76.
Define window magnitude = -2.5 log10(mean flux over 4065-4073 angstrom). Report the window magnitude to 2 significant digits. 0.44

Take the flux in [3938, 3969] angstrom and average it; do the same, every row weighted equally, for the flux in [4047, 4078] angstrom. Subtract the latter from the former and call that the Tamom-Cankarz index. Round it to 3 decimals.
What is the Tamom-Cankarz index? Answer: -0.010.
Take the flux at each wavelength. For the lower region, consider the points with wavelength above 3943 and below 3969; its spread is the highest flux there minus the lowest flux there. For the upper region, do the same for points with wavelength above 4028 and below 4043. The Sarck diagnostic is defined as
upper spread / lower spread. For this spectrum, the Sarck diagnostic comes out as 0.6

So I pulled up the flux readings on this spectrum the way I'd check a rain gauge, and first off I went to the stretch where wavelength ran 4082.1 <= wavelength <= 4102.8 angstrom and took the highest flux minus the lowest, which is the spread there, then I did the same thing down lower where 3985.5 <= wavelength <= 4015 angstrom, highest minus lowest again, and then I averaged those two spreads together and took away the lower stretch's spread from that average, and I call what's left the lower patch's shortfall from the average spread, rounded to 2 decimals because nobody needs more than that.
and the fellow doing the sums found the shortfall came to -0.18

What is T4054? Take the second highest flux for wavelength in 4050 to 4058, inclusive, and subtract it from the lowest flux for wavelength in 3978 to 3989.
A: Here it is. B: -0.11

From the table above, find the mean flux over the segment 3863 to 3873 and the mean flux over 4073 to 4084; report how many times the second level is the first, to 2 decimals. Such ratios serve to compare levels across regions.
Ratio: 0.90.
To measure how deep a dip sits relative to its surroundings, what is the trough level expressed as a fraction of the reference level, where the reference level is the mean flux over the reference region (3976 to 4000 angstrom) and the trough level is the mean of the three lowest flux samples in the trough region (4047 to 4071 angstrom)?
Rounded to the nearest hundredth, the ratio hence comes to 0.98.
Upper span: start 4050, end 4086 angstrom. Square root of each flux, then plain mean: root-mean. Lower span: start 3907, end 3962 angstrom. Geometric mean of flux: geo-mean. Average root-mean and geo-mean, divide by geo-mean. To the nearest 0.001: 1.135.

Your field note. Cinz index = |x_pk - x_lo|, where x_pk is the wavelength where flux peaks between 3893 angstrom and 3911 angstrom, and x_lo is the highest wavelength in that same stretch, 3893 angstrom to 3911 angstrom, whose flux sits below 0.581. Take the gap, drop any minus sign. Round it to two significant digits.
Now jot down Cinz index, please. 9.0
